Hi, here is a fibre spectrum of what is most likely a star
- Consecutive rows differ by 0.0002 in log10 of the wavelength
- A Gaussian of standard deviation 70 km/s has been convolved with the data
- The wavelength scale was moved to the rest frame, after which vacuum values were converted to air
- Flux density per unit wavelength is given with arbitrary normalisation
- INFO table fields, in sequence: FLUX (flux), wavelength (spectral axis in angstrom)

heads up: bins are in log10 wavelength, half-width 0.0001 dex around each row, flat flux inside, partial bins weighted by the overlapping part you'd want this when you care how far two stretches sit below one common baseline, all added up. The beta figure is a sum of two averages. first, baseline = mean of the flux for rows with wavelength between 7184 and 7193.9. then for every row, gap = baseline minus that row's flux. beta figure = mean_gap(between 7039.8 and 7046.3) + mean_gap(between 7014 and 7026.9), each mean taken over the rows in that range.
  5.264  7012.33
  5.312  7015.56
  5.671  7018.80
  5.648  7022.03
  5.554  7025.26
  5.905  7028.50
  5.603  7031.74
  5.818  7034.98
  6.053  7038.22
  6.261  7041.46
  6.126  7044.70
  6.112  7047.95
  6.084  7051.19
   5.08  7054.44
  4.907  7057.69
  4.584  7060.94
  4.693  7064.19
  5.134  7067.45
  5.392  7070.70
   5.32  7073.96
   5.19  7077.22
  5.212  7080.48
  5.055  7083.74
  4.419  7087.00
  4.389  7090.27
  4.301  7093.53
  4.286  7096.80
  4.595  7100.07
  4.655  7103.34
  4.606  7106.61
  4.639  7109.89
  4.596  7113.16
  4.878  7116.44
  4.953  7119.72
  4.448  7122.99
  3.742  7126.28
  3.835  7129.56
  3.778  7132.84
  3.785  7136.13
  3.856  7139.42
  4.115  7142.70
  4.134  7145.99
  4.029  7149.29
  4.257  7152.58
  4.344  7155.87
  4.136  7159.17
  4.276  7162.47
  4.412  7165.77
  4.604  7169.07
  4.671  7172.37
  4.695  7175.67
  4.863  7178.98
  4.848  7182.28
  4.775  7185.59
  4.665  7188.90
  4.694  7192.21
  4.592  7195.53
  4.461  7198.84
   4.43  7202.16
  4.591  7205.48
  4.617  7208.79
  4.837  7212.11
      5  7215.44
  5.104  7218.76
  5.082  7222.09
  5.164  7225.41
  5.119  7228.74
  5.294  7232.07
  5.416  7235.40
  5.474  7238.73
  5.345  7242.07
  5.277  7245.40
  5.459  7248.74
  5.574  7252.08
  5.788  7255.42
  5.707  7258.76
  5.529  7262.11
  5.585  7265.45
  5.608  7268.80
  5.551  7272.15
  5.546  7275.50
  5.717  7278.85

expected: -2.3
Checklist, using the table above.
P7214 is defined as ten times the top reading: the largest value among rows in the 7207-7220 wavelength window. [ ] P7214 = 51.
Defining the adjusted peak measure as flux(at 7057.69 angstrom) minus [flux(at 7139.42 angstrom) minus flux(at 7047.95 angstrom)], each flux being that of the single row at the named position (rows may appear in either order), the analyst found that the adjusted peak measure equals 7.2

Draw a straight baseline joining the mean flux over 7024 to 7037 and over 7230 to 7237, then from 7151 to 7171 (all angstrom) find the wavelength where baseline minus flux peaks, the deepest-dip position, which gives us 7159.17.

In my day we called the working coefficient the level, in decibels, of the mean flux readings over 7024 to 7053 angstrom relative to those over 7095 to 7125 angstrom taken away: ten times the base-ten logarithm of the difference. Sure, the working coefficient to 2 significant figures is 1.2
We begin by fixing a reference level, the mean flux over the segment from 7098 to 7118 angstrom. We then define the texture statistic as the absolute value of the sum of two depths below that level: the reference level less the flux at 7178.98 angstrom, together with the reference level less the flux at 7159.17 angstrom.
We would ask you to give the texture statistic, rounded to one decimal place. 0.3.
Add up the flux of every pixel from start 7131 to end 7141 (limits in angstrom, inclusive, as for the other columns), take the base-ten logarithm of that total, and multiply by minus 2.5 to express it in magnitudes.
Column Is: -2.6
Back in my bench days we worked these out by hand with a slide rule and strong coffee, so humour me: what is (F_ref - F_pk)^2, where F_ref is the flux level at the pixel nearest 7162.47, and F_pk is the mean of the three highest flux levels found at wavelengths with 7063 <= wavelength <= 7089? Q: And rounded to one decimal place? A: 1.1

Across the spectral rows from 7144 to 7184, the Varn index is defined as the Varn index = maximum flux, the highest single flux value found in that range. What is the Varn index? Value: 4.863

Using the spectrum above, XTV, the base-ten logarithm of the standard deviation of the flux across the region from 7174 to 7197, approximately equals -1.0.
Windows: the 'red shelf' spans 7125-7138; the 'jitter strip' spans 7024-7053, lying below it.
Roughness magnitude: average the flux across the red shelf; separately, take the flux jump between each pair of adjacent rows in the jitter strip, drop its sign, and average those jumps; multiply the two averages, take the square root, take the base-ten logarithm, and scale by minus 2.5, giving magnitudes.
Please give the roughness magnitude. 0.19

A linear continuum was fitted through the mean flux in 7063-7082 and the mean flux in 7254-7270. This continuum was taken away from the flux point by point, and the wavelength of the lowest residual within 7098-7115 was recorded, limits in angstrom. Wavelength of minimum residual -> 7113.16 angstrom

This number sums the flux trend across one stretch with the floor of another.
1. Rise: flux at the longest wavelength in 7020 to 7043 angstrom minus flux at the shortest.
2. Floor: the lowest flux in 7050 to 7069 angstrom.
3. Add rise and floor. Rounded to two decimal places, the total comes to 5.20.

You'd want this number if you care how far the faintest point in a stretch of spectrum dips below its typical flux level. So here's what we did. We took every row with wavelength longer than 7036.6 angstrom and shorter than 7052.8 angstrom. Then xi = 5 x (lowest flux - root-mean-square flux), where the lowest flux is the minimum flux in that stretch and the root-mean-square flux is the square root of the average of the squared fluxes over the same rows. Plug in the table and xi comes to -0.4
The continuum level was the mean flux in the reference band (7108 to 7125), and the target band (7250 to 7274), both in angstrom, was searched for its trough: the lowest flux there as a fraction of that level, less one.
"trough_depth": 0.18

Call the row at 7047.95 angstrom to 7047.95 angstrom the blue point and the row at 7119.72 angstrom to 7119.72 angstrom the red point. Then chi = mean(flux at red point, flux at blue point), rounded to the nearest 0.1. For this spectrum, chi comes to 5.5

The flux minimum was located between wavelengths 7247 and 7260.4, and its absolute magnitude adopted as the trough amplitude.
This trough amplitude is 5.5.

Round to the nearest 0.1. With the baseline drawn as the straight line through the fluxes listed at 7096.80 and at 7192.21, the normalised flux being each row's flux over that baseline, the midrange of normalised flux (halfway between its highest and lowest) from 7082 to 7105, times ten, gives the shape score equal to 11.0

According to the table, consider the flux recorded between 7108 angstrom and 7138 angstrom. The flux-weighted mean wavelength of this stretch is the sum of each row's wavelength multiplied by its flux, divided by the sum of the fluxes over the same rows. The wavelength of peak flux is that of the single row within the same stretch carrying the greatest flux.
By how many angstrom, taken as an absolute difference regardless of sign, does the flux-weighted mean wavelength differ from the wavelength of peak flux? 2.5 angstrom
